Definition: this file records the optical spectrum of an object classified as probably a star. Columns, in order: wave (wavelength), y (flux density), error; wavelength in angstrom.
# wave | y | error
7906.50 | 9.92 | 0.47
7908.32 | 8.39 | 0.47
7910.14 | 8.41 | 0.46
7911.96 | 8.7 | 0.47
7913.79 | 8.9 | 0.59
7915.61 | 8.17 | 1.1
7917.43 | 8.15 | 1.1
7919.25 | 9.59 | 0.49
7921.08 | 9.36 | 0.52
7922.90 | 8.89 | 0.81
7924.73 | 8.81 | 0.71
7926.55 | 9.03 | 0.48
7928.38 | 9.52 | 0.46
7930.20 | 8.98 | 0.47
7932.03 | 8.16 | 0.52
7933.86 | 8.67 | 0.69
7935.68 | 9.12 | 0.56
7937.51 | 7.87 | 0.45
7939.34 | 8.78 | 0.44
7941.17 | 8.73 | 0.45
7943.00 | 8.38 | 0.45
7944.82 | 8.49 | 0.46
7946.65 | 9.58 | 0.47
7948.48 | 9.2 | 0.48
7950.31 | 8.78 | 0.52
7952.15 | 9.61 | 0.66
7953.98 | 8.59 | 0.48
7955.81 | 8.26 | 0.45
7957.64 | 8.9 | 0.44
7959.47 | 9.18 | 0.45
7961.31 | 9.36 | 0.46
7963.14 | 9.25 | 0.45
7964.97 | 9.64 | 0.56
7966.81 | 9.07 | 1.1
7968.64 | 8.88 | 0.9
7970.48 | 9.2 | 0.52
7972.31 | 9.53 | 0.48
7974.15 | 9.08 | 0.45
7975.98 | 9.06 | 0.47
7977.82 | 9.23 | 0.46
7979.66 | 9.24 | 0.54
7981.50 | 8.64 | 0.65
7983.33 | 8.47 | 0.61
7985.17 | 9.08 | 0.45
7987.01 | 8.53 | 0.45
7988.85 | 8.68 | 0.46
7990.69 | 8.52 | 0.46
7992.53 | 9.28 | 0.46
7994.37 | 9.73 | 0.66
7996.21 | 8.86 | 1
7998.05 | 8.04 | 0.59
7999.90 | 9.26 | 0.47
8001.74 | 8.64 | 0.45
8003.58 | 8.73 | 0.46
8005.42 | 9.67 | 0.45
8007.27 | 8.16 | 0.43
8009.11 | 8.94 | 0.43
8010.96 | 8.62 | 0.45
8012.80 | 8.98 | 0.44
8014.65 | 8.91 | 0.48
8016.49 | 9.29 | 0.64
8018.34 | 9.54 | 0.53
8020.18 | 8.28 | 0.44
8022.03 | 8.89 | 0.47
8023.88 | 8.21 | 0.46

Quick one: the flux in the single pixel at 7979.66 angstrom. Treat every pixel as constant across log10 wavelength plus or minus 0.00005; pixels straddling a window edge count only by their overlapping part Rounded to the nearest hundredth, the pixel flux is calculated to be 9.24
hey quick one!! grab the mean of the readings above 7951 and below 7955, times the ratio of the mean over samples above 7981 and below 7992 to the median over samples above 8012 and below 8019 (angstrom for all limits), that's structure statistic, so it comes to 8.6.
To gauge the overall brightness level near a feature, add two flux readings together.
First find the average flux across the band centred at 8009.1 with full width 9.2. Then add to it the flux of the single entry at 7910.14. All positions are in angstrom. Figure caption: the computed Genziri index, 17.3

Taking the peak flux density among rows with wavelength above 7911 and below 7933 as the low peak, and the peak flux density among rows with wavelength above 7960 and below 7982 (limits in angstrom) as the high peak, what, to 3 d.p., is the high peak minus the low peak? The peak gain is 0.050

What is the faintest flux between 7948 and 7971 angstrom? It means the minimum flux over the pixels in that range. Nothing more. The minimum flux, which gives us 8.26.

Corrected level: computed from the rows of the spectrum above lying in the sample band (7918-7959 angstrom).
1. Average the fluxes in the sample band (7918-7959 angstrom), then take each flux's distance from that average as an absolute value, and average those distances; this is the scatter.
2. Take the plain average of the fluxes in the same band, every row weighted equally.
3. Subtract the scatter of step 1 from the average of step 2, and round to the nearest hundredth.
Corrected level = 8.50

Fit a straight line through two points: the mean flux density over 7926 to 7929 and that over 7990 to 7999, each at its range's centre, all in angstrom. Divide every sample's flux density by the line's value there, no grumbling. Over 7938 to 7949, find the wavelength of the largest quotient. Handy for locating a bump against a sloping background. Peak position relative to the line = 7946.65 angstrom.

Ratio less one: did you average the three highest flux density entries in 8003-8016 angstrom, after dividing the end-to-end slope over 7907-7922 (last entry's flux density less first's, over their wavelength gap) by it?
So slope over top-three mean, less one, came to -0.99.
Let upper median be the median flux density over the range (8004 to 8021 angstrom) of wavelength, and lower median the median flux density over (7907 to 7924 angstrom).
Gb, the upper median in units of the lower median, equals 1.03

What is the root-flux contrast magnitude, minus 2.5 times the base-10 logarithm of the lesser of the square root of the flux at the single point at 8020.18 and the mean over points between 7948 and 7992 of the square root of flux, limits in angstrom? -1.15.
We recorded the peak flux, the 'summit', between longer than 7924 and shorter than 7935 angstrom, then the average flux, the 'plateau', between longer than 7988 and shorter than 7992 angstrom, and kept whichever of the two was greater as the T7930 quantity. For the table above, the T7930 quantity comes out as 9.52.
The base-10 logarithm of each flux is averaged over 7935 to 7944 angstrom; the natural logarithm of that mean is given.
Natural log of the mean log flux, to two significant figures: -0.070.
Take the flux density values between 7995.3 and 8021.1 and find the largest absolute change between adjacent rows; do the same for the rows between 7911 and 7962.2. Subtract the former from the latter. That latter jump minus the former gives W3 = -0.1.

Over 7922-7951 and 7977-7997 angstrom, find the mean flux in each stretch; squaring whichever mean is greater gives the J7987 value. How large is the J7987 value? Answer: 79.8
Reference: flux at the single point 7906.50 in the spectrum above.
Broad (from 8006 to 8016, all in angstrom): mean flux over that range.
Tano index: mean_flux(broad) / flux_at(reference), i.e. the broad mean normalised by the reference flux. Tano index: 0.88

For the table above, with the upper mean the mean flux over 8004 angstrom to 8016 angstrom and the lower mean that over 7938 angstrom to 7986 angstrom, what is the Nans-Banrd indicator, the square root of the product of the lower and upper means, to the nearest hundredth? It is 8.94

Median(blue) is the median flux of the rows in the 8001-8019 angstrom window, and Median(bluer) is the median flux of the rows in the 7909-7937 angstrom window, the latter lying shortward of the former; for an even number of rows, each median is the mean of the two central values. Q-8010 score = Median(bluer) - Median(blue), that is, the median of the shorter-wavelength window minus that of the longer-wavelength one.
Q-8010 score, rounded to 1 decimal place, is 0.0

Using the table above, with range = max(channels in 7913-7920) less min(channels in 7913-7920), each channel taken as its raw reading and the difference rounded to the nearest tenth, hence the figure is 1.4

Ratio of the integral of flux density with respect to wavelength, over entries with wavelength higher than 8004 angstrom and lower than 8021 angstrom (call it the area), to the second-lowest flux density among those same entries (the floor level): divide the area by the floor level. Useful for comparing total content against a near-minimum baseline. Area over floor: 18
